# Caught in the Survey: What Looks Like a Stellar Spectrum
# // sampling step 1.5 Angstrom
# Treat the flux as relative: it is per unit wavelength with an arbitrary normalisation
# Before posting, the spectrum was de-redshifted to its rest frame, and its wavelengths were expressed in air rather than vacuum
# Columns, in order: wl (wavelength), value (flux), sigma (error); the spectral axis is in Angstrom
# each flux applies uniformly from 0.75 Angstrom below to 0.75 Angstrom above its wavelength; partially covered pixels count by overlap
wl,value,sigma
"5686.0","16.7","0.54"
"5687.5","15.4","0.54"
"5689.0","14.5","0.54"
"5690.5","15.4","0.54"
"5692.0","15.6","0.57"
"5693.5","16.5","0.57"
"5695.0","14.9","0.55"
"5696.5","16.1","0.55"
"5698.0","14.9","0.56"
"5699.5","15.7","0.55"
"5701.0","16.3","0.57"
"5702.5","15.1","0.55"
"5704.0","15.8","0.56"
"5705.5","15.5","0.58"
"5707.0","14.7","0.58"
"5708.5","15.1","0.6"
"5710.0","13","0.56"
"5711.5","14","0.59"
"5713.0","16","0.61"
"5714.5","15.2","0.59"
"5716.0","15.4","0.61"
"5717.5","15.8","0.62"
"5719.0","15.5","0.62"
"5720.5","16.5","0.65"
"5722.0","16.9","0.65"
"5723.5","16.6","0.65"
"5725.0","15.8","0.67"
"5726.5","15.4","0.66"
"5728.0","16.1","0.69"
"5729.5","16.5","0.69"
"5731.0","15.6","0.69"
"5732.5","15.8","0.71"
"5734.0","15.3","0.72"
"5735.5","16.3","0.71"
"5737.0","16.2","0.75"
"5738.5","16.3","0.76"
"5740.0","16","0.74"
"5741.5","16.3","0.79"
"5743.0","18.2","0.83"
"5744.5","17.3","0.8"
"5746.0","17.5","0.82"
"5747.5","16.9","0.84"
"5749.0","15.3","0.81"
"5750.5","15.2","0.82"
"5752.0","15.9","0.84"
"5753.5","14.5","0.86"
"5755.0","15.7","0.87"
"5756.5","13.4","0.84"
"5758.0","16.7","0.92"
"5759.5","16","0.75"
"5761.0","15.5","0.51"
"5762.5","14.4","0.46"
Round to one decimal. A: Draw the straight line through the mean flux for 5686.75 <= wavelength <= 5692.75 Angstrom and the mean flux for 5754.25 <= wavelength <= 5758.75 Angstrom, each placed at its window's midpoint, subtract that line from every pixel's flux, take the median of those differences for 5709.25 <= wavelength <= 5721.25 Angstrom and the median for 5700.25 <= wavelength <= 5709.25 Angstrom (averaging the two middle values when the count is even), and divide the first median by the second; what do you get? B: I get 3.1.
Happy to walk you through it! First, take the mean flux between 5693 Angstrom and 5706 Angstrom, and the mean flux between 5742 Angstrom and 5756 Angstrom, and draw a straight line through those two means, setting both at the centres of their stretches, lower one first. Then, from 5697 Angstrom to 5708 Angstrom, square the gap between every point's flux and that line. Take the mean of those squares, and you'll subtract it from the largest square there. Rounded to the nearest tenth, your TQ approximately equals 0.7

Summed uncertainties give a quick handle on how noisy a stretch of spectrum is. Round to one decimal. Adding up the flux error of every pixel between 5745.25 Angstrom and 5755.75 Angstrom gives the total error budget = 5.9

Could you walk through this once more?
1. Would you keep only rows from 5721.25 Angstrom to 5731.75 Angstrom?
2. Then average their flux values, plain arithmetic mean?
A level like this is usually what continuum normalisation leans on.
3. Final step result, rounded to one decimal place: 16.1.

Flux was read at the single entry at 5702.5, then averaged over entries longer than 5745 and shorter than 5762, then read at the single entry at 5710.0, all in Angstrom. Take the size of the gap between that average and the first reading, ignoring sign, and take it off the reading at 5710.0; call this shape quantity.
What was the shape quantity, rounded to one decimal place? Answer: 12.4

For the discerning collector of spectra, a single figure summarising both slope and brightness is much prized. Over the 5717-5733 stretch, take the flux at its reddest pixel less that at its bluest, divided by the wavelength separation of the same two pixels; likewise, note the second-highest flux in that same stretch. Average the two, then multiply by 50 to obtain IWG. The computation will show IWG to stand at 415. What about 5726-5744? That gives 417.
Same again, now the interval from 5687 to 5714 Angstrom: 408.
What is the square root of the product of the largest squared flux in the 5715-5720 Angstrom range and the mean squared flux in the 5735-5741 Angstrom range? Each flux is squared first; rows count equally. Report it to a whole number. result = 256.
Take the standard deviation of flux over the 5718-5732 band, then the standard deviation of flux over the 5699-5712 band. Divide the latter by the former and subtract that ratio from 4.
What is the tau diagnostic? 2.2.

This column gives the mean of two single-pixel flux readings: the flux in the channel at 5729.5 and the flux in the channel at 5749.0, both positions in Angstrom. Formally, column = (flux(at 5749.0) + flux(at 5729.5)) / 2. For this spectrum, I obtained 15.9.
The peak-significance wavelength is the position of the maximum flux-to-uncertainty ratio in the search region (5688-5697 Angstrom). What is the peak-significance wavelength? 5696.5 Angstrom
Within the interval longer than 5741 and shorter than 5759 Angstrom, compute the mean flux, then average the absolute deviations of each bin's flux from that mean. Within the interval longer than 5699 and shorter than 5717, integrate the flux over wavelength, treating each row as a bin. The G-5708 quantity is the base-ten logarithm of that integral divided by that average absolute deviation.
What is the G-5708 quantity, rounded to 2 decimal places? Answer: 2.40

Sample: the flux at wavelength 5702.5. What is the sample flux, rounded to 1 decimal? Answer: 15.1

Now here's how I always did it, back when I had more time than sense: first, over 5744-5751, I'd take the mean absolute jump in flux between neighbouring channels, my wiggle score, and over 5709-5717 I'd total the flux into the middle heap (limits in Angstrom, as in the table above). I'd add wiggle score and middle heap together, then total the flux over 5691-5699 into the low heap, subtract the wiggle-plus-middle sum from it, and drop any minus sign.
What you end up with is 3.8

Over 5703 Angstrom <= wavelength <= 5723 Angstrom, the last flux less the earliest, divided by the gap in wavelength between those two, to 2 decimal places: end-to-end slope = 0.06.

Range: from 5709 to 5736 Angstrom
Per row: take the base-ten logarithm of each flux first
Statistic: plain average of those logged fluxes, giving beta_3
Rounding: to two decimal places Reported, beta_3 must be 1.19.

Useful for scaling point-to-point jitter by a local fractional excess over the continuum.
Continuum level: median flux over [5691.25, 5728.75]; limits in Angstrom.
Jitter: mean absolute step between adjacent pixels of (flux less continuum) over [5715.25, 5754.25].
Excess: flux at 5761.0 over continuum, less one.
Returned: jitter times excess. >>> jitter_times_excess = 0.00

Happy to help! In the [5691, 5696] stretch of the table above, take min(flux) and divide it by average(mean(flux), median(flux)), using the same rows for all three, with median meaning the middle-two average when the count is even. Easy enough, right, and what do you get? 0.953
